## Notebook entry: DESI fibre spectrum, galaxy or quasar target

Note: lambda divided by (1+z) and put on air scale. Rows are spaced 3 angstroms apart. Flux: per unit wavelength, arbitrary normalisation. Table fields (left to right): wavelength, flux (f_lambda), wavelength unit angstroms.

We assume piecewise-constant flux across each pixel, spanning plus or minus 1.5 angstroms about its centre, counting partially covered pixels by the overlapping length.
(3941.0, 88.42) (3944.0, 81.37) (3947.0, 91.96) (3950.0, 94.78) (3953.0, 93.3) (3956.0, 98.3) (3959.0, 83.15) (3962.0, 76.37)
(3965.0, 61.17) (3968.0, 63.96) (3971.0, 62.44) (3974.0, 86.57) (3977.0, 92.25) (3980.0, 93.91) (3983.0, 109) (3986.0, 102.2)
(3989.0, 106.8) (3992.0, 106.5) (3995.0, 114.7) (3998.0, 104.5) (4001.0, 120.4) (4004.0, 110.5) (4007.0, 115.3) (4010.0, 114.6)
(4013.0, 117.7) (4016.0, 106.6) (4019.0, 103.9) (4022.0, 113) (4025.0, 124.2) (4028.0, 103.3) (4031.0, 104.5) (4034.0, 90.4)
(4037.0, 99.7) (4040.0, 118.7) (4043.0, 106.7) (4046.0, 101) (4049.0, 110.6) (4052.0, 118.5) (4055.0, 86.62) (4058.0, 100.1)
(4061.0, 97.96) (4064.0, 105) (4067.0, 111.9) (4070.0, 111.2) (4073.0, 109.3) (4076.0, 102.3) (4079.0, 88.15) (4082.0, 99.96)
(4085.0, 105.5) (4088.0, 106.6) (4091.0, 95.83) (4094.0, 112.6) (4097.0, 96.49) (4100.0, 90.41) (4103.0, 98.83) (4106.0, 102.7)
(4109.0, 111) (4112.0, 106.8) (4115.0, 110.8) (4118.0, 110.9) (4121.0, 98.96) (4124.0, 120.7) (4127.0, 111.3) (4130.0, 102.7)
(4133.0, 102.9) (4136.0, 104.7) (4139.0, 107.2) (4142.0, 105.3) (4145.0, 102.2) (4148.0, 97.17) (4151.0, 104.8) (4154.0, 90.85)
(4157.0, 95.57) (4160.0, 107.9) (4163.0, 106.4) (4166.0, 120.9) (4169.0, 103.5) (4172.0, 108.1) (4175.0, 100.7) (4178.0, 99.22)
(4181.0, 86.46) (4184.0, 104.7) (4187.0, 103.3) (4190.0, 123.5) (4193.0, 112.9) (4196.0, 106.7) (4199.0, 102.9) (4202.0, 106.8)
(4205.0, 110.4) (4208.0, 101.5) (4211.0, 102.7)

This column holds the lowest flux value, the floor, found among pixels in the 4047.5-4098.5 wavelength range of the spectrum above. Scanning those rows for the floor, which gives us 86.62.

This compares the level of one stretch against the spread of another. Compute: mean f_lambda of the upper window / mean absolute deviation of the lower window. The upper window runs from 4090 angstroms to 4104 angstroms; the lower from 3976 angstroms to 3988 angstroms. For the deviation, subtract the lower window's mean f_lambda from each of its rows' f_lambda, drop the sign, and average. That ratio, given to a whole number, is 16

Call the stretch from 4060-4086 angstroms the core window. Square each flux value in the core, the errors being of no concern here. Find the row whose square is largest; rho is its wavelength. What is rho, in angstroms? 4067.0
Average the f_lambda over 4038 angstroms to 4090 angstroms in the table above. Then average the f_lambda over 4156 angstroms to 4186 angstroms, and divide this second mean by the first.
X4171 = 0.99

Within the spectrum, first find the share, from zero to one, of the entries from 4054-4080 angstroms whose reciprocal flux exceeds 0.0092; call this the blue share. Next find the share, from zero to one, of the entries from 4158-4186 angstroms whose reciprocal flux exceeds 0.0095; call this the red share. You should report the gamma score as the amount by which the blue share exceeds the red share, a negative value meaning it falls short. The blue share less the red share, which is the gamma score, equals 0.11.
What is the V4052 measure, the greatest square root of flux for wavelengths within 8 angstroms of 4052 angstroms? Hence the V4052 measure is 10.9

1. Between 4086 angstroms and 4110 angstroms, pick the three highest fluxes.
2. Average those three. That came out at 110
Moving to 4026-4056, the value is 116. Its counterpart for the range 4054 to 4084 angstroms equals 111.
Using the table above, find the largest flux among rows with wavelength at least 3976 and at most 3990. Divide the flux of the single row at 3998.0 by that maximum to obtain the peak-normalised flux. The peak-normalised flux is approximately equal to 0.959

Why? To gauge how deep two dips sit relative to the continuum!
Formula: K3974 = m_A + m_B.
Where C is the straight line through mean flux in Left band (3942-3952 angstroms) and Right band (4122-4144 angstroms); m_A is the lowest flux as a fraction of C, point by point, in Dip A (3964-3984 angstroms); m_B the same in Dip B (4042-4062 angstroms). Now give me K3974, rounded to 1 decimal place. 1.5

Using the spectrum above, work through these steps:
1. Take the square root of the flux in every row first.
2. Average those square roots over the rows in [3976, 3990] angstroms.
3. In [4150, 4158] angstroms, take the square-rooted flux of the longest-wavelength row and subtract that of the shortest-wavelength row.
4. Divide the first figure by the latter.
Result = -22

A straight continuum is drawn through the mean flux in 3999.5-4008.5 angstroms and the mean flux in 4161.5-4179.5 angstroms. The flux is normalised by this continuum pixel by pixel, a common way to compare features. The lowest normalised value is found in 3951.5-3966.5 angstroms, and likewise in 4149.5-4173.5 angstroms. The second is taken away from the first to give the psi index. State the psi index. -0.33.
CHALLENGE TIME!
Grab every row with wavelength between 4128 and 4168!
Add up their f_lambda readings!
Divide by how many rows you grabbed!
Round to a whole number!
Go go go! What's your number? 104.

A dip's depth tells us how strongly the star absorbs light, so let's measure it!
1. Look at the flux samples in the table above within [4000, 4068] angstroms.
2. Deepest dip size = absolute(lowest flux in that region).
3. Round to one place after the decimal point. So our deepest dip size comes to 86.6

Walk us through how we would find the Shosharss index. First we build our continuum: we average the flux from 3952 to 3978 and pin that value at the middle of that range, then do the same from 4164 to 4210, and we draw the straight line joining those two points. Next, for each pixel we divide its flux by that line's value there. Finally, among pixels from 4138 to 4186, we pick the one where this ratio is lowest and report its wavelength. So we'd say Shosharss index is 4181.0 angstroms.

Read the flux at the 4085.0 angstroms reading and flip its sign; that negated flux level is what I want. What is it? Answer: -105.5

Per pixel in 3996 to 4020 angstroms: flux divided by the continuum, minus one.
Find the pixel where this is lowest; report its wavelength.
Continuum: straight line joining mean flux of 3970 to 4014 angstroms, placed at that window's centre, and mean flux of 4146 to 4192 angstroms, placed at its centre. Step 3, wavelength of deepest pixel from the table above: 4019.0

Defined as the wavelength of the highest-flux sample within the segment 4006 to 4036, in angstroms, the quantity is 4025.0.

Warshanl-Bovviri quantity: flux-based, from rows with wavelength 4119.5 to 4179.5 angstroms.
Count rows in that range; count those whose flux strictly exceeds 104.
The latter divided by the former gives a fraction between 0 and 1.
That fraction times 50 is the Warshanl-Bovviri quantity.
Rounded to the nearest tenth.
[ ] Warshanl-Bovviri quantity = 25.0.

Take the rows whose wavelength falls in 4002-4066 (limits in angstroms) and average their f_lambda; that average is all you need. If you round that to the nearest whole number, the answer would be 107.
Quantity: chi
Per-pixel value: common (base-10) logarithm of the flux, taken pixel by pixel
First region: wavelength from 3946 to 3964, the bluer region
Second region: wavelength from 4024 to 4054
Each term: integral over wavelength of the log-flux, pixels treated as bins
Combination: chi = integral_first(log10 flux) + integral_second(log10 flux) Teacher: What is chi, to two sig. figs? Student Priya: 96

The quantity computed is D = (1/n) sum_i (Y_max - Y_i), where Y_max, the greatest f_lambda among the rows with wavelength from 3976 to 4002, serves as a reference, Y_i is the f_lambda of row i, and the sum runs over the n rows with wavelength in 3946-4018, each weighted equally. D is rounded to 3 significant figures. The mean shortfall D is 23.4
